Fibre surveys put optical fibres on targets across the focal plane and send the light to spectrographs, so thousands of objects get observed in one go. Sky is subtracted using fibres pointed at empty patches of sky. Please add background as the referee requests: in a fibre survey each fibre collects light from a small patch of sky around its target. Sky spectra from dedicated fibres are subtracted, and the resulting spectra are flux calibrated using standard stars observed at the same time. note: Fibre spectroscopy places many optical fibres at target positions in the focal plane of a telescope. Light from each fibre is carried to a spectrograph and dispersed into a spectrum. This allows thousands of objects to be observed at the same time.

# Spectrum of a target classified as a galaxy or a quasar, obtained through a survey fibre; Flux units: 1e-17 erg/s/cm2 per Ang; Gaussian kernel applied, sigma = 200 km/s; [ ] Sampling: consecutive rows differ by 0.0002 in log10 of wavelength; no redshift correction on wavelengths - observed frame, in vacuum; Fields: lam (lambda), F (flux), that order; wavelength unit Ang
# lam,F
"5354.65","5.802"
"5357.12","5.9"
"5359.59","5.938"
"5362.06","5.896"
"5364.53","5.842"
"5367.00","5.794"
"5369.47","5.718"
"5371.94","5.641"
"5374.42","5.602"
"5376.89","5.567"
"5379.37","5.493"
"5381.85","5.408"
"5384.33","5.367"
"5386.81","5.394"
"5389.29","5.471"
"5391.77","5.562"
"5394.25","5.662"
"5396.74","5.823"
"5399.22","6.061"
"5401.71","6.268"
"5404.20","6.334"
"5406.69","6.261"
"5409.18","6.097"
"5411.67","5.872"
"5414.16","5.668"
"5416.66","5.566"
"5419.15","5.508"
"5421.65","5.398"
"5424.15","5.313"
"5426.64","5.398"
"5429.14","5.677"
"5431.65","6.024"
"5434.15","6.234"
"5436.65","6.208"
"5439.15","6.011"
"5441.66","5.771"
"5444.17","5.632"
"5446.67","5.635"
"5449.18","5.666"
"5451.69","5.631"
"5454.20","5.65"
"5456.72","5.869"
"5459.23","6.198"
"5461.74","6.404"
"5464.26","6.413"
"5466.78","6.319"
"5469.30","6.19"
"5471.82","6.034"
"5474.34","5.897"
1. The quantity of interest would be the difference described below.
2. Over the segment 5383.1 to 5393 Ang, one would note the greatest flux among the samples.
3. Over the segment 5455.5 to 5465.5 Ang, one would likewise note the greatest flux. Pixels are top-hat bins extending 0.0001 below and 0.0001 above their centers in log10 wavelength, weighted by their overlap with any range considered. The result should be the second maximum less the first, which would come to 0.85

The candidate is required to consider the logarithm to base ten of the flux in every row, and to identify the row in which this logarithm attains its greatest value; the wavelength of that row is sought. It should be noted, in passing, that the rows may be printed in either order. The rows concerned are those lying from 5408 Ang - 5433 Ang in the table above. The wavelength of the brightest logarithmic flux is 5409.18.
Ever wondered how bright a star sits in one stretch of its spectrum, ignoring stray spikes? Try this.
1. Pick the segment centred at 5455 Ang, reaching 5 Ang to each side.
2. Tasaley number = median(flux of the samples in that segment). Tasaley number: 5.8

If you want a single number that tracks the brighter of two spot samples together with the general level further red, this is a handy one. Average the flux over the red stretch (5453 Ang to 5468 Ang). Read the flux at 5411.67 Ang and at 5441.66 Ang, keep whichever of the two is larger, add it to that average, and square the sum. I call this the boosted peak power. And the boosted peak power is 144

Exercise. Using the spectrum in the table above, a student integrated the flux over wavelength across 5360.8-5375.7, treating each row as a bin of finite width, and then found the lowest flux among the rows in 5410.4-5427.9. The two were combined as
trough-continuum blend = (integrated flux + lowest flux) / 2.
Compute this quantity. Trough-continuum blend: 45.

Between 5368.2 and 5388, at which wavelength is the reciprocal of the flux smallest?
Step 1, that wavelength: 5369.47 Ang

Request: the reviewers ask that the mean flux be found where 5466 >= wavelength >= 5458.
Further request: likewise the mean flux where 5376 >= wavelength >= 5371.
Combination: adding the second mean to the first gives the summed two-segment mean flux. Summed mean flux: 12.0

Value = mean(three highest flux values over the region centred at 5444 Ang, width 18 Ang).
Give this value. 6.0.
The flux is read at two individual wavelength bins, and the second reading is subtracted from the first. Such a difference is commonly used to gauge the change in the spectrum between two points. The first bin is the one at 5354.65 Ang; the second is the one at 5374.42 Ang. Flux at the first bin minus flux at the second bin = 0.2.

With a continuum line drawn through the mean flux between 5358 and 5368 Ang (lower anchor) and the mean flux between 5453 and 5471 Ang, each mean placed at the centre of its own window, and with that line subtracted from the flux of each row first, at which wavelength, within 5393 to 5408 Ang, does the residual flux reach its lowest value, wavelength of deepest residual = 5394.25 Ang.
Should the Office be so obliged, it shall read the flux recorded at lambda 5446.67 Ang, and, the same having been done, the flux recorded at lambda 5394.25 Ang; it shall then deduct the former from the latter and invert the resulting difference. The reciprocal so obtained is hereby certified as 37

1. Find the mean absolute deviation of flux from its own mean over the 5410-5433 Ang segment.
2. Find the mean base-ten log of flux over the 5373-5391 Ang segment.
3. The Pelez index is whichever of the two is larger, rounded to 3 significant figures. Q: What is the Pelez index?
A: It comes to 0.738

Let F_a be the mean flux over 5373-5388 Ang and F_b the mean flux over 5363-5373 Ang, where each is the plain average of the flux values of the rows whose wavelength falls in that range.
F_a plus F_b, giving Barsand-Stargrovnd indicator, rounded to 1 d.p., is 11.2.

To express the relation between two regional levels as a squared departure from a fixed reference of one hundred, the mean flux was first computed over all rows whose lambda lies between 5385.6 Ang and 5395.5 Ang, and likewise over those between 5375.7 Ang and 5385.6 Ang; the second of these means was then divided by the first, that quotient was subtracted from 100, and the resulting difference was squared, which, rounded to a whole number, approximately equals 9803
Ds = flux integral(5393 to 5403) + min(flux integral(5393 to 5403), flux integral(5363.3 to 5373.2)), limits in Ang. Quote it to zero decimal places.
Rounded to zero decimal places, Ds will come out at 116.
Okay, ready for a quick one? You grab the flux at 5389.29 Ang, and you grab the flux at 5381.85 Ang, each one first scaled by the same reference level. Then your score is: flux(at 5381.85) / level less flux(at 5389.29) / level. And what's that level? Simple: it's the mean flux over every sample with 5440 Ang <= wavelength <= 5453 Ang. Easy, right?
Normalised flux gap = -0.01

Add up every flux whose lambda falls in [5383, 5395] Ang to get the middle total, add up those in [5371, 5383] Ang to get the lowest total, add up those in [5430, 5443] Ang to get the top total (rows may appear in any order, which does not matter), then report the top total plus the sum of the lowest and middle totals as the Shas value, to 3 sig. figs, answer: 85.4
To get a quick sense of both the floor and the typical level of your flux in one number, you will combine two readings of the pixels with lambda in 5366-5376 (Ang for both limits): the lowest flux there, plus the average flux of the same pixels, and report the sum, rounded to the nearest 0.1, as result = 11.3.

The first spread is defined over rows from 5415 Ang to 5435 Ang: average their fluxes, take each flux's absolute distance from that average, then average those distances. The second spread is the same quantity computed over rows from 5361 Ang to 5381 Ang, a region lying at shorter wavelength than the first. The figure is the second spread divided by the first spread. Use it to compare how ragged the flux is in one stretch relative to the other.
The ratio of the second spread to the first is 0.47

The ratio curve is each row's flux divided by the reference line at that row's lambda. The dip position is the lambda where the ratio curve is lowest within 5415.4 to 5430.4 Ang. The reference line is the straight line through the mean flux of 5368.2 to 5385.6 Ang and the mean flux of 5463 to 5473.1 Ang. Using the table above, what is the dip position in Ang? 5424.15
